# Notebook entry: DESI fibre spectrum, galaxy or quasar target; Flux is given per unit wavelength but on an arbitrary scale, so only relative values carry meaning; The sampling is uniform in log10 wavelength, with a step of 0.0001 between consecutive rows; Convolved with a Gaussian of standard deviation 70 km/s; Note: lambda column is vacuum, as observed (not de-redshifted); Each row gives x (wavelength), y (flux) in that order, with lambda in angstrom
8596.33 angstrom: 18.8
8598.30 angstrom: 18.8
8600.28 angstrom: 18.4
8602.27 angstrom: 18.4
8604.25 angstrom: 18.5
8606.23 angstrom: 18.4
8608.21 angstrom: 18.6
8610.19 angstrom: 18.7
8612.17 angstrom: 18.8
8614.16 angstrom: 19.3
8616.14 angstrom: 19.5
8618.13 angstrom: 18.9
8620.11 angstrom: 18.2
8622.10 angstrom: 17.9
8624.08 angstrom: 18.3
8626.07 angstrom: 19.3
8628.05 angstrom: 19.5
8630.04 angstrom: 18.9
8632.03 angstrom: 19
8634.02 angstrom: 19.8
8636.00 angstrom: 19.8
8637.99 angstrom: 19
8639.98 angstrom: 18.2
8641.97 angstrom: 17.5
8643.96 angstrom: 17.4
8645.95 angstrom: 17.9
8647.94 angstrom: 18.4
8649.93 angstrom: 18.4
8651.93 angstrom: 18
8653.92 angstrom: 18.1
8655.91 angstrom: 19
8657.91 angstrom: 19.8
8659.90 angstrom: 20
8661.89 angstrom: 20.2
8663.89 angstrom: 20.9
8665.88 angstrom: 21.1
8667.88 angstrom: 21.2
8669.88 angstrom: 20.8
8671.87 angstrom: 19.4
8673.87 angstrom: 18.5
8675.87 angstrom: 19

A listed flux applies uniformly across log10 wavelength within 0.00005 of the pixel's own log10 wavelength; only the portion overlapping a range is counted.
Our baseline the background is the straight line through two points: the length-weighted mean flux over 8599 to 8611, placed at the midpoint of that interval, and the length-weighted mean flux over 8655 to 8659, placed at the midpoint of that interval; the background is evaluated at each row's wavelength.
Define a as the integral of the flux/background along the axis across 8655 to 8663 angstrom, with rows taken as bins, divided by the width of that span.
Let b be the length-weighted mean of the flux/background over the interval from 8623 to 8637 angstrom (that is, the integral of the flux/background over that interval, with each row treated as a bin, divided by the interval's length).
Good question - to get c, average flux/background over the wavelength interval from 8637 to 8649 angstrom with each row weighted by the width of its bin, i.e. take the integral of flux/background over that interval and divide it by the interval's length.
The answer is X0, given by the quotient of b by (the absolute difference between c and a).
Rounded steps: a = 1.016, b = 1.02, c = 0.94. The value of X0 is 14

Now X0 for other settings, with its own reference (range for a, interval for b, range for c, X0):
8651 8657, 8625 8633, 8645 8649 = 191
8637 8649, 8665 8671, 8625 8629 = 13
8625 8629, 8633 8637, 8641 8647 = 10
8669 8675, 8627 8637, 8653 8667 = 35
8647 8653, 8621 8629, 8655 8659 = 19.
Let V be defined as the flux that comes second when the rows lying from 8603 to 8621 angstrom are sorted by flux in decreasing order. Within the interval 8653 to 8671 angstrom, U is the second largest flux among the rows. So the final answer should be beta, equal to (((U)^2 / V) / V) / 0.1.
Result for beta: 12.0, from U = 21.1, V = 19.3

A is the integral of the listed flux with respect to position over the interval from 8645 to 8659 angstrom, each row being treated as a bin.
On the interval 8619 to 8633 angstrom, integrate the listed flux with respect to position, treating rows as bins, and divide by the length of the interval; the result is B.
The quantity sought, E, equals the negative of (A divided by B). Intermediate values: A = 259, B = 18.7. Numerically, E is -13.8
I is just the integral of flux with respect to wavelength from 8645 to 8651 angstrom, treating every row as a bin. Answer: 109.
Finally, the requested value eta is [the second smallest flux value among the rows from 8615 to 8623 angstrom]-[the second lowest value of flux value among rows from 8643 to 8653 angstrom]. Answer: 0.3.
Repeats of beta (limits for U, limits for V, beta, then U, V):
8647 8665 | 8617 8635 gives 10.7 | 20.2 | 19.5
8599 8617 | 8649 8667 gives 8.5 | 19.3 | 20.9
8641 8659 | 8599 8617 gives 9.7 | 19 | 19.3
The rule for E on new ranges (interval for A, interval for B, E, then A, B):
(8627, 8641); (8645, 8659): -14.5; 268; 18.5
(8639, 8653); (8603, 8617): -13.4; 252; 18.8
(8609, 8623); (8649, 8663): -13.8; 263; 19.1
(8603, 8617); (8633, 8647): -14.2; 264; 18.5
